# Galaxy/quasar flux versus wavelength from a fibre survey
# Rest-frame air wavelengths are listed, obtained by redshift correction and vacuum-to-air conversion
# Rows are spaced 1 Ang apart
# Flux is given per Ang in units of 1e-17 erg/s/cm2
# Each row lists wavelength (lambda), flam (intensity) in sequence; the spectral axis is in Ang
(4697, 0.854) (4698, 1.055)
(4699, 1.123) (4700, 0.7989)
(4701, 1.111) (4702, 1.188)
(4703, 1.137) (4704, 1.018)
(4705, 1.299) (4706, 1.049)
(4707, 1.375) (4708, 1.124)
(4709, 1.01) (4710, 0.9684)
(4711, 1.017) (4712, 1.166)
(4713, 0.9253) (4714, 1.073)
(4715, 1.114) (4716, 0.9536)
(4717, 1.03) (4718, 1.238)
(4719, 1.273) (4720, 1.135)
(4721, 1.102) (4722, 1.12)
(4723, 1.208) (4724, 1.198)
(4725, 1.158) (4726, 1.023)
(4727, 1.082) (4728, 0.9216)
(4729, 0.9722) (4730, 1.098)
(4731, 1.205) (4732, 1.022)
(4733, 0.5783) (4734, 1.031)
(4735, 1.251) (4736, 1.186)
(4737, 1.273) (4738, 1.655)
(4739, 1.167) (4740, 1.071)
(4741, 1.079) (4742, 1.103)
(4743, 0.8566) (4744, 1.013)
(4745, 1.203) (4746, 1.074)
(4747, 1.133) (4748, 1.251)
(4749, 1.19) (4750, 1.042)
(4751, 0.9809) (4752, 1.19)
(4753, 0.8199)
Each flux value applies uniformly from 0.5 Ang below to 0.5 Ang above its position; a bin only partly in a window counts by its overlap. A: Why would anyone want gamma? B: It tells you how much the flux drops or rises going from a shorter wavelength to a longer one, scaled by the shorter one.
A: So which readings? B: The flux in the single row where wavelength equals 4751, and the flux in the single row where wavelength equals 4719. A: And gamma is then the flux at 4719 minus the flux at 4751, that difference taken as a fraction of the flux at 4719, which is 0.23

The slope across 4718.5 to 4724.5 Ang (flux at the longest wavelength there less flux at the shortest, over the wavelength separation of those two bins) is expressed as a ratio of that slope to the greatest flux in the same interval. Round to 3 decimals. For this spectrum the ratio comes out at -0.012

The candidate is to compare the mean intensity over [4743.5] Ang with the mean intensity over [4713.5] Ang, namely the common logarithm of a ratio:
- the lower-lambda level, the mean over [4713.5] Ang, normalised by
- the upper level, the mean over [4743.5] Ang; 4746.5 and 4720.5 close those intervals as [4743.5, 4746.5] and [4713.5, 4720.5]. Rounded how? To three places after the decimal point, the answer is 0.008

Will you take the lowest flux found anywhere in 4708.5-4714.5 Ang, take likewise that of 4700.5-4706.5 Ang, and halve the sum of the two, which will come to 0.97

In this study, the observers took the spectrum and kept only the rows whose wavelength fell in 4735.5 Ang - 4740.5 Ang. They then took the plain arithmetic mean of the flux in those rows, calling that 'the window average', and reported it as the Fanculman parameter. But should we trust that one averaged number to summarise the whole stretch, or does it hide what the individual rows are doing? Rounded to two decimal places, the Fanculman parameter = 1.27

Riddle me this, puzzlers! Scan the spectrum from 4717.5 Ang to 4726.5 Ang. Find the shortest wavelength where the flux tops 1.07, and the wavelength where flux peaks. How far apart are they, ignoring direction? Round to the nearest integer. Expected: 1 Ang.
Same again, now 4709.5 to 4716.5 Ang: 0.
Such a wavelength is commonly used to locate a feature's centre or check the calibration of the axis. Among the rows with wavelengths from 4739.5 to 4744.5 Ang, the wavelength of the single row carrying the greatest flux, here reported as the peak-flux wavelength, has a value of 4742 Ang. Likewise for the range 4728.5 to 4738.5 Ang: 4738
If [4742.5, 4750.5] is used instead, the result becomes 4748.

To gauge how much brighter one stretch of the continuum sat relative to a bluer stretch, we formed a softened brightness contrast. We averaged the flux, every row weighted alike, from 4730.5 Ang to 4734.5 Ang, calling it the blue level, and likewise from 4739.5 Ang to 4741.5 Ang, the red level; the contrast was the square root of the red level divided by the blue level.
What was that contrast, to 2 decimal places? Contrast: 1.06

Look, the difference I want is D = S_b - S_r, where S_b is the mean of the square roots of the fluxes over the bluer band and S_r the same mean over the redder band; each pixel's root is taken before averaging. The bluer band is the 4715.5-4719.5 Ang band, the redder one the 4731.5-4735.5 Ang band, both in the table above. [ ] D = 0.08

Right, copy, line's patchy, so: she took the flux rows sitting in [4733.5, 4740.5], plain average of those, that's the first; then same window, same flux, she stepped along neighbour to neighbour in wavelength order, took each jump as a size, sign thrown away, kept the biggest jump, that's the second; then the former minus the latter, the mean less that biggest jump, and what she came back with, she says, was 0.745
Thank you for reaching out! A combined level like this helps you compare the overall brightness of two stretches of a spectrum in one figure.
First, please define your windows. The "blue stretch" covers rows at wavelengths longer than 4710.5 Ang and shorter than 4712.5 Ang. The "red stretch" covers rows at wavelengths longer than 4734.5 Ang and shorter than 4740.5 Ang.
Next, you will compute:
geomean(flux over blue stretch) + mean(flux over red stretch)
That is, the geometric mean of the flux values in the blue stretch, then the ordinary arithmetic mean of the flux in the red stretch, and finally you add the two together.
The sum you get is 2.36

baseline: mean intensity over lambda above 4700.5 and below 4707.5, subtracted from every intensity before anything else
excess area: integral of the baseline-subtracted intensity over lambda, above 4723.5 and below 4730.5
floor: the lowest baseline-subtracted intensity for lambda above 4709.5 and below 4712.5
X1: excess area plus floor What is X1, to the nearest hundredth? -0.92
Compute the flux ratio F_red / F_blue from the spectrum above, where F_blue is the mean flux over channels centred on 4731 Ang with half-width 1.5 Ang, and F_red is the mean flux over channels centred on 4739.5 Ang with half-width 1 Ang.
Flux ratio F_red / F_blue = 1.01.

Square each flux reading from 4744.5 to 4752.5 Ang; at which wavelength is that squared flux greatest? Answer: 4748 Ang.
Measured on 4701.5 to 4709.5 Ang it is 4707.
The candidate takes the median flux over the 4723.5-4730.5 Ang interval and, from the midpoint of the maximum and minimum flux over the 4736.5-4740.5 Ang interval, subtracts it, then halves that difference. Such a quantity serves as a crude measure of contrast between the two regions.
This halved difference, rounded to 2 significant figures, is 0.14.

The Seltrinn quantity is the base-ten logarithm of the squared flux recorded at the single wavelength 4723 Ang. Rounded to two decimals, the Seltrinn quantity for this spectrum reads 0.16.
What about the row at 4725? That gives 0.13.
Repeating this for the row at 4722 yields 0.10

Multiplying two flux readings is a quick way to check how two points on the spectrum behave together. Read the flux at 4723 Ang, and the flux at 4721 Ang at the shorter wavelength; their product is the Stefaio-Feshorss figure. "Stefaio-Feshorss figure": 1.33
